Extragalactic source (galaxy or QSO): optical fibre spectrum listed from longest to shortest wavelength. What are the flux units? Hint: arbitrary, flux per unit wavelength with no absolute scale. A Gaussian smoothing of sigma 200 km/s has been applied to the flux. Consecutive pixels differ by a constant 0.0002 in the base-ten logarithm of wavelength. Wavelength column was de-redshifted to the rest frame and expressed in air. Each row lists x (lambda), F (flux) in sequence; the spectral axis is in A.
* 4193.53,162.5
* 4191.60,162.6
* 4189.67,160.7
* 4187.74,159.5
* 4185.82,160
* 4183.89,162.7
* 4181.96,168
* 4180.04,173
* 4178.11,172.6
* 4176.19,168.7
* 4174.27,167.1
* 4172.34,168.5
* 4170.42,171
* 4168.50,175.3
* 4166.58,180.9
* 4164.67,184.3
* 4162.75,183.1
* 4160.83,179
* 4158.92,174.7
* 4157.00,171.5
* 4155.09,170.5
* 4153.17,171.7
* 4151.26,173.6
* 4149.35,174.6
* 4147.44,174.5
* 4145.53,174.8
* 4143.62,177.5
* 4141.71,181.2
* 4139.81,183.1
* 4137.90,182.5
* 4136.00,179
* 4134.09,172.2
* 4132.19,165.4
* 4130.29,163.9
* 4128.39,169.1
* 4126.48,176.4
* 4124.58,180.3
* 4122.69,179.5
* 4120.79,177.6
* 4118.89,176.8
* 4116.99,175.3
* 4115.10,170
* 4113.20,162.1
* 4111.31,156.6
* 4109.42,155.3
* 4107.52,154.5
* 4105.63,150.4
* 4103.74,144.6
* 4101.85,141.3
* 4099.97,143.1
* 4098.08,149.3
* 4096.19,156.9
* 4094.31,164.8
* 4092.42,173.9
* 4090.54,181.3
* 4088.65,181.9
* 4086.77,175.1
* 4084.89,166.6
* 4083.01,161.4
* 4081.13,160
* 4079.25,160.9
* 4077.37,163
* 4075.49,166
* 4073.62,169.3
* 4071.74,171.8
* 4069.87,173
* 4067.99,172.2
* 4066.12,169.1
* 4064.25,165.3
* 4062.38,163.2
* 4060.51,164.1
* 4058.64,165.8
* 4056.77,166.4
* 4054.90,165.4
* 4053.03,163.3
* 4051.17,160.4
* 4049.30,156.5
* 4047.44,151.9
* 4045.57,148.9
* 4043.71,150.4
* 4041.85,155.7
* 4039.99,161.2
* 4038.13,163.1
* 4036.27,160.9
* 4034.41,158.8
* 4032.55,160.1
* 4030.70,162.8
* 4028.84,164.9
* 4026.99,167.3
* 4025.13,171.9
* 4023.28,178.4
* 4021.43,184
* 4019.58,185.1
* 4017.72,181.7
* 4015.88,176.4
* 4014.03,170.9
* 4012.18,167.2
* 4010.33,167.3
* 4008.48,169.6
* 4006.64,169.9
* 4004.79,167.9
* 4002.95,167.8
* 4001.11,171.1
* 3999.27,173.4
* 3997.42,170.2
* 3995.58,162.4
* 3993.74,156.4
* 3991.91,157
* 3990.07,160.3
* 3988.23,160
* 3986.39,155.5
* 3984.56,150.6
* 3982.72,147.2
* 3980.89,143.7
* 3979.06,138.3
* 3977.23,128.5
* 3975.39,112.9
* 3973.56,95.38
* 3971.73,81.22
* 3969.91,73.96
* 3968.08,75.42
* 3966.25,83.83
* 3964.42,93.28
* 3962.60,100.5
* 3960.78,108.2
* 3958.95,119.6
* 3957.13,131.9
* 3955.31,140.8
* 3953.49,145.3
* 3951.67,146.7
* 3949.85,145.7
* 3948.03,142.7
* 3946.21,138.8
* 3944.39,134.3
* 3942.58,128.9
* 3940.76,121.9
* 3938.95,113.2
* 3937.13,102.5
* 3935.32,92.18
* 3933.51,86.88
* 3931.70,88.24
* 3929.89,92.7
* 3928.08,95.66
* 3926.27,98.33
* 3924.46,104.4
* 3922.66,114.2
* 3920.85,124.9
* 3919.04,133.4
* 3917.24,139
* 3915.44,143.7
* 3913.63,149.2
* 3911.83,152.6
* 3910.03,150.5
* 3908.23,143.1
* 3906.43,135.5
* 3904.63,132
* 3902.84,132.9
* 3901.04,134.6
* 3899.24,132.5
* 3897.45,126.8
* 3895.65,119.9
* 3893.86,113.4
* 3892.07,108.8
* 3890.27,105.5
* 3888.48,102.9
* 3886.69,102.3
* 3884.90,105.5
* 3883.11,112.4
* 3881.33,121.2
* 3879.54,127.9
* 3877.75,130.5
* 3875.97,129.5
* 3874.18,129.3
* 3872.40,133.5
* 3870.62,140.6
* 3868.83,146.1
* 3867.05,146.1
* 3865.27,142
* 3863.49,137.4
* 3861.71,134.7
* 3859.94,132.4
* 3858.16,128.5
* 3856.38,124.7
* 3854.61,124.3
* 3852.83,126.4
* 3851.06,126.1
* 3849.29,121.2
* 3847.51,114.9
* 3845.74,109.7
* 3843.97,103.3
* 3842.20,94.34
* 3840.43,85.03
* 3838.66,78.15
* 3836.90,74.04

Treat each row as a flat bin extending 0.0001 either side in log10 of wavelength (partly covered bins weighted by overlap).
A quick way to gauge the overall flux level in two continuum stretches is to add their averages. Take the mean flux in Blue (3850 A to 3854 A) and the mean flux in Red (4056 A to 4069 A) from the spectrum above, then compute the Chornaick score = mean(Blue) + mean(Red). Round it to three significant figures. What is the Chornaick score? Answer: 293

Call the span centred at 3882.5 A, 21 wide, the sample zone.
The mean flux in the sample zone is 117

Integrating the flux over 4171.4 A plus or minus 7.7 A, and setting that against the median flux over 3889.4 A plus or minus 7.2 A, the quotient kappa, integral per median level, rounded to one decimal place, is 24.9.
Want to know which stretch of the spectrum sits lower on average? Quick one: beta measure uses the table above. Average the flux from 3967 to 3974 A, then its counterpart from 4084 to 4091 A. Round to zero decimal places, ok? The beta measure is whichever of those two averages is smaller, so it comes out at 81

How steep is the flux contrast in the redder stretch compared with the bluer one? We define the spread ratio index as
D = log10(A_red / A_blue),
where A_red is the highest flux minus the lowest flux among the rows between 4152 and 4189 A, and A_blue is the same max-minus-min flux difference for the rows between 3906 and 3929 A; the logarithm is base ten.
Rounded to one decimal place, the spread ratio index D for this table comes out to -0.4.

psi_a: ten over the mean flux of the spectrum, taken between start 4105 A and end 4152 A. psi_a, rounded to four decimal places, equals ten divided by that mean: 0.0583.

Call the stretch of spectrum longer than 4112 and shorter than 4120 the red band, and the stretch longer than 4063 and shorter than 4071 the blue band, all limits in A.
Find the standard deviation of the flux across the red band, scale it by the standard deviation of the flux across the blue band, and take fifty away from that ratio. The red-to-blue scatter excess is -48.1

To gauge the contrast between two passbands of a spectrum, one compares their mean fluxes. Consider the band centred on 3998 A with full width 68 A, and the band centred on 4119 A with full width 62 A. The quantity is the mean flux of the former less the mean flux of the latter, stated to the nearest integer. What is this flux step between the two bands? -18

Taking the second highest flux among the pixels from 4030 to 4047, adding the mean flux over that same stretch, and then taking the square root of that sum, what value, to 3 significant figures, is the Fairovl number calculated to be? 17.9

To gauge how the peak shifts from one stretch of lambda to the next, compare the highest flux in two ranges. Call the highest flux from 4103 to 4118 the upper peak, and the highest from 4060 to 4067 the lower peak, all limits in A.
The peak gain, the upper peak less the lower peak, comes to 6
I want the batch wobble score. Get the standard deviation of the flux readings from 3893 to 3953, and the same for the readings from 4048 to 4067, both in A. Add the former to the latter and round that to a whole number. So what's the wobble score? 23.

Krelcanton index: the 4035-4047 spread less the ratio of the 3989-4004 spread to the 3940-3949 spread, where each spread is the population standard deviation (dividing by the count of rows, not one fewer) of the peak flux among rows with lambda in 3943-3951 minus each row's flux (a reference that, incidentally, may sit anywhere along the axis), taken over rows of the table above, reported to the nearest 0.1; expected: 4.6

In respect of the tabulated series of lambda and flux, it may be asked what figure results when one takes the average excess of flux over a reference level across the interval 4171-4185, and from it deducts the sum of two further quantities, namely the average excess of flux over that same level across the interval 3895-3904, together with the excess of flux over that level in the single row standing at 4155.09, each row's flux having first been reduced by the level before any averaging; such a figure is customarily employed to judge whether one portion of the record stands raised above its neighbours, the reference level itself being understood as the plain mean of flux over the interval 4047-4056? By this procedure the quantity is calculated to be 28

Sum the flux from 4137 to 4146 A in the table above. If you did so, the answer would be 899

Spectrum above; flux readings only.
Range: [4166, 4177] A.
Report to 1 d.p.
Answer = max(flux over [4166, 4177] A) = 180.9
